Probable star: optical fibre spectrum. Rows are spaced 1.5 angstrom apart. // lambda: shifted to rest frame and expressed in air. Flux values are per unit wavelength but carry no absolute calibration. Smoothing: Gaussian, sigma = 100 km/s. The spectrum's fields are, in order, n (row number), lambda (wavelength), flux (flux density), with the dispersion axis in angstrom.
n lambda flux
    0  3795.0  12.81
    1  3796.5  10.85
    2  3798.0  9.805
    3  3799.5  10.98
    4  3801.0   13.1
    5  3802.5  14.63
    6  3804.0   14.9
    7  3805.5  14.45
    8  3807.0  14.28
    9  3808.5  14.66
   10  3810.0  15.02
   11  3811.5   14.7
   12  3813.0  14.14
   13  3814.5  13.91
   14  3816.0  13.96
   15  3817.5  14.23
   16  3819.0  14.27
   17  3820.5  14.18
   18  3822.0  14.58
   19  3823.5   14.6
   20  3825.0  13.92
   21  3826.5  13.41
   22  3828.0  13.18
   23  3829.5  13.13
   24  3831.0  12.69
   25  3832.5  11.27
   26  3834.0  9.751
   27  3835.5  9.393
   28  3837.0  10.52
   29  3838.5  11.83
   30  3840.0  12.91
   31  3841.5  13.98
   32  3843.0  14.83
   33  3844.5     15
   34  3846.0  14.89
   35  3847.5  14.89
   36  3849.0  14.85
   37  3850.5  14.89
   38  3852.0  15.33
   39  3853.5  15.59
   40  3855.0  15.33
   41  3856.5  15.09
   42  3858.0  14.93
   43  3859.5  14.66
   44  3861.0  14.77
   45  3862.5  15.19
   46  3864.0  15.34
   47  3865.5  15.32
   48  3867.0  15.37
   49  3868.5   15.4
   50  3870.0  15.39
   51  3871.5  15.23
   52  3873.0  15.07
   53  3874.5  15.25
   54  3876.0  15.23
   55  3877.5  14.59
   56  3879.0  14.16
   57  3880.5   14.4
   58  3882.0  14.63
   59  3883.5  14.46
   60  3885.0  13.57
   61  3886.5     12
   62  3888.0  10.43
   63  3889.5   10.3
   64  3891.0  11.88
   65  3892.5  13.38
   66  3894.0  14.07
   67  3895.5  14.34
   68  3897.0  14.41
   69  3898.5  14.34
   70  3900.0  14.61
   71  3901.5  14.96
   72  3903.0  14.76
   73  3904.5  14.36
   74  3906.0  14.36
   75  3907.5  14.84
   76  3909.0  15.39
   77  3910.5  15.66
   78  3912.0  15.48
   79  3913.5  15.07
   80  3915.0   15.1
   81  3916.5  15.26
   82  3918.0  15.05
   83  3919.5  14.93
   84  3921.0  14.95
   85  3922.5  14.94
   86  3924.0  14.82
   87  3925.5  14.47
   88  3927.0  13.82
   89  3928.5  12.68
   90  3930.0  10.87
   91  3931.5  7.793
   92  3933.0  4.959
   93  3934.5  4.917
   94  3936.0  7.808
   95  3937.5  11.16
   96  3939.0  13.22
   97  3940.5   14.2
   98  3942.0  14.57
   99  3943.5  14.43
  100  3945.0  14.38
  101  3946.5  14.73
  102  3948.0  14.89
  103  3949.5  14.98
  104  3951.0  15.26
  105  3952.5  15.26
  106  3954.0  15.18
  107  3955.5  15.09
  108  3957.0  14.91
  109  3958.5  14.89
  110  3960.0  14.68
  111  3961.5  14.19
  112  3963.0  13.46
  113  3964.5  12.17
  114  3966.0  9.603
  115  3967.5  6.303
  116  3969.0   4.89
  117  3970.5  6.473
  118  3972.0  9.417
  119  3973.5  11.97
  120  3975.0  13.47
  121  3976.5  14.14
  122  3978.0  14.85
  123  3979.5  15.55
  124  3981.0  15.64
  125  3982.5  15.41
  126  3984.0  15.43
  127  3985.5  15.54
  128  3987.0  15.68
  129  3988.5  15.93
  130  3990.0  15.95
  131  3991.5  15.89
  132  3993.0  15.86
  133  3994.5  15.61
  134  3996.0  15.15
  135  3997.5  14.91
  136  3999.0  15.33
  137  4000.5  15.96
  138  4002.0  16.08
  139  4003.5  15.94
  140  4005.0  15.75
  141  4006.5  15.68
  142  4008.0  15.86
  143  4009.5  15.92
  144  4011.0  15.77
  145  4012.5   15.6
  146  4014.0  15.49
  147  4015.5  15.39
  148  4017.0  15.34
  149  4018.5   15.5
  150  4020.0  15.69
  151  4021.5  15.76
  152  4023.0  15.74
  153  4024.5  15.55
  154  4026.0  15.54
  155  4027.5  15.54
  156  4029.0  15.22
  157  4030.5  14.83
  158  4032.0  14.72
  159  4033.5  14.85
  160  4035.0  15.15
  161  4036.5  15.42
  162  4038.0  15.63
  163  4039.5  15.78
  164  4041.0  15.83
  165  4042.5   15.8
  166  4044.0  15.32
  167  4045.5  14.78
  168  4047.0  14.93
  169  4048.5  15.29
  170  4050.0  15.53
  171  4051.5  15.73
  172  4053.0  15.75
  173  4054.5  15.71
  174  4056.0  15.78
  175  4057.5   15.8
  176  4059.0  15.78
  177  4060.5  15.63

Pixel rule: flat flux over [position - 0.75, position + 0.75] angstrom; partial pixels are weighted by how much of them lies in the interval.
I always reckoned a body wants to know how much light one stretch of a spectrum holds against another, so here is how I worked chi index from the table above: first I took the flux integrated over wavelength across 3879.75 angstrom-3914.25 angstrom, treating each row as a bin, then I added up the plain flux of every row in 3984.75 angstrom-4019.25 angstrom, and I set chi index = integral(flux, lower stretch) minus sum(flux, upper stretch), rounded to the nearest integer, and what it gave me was 122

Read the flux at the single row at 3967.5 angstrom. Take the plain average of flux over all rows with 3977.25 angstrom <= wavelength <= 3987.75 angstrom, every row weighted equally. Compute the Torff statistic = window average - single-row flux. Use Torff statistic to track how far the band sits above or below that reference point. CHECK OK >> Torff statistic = 9.1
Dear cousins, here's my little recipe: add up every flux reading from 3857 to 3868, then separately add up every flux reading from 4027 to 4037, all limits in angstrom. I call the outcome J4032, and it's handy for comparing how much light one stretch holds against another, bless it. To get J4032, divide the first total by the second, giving 1.00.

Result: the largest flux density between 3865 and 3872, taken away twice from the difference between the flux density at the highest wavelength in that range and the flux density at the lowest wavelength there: -30.9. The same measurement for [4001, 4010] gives -32.3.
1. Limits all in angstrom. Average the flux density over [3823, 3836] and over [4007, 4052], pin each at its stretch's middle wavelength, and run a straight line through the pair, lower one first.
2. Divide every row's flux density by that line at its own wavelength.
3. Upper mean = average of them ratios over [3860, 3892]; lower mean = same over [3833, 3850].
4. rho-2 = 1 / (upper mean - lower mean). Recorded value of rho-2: 19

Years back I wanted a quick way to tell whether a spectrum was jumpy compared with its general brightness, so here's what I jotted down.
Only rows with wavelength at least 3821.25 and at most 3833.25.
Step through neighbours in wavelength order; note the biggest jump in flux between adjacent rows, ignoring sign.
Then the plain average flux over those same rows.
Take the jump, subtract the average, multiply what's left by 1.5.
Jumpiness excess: -17.9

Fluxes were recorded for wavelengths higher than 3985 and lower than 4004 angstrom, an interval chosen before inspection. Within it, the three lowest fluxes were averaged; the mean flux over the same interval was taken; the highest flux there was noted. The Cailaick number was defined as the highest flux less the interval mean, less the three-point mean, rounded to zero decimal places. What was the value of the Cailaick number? -15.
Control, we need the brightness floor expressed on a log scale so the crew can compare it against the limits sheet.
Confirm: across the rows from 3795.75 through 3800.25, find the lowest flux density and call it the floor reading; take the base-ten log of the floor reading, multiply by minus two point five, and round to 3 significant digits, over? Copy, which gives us -2.48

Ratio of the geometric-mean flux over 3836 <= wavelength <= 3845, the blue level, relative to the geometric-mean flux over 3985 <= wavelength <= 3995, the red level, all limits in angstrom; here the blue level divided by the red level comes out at 0.83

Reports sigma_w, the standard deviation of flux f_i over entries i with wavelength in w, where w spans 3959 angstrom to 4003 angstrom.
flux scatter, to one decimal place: 3.2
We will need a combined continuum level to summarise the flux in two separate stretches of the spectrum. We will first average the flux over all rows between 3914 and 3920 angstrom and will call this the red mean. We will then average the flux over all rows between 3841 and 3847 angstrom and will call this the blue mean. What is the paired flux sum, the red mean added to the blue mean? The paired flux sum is 29.8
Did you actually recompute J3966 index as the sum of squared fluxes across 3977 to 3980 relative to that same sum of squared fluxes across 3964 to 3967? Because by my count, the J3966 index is 1.92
